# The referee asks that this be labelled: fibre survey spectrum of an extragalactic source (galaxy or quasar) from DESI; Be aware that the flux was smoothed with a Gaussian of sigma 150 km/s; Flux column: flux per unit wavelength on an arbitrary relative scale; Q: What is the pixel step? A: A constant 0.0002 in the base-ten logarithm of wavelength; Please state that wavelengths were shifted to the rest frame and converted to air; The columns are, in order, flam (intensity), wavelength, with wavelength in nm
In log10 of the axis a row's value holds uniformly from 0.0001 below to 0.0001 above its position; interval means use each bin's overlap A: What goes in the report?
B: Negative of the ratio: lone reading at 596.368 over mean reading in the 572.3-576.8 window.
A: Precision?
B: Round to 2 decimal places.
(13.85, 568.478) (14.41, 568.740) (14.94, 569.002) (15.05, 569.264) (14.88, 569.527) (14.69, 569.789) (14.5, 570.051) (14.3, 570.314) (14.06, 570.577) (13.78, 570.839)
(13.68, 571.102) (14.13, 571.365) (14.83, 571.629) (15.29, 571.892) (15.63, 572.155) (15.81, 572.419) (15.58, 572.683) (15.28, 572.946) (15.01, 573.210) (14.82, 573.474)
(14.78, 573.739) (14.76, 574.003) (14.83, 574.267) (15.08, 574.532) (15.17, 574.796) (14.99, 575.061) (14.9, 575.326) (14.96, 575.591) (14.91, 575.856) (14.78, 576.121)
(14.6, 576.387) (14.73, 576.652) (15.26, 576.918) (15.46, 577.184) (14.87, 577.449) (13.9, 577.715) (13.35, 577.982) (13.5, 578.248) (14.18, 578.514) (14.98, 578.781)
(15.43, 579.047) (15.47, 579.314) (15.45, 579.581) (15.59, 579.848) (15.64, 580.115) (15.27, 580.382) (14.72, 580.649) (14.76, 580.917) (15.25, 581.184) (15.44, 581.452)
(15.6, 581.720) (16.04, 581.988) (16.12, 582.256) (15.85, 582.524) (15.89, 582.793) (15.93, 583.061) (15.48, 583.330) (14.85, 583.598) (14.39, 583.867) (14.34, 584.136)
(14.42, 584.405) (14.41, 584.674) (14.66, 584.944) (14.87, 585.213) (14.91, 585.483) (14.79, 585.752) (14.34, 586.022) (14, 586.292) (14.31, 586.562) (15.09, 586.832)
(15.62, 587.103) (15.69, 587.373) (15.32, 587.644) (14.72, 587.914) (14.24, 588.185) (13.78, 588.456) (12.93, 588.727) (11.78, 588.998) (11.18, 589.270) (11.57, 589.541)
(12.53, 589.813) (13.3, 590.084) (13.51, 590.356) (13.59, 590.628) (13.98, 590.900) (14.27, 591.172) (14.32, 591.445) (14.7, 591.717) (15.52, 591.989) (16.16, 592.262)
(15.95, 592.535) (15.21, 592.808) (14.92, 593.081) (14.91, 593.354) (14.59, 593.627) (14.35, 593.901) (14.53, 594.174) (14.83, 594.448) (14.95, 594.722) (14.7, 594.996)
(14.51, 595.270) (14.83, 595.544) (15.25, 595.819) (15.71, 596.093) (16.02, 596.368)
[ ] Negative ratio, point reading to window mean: -1.07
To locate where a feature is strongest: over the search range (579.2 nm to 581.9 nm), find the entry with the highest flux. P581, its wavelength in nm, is 580.115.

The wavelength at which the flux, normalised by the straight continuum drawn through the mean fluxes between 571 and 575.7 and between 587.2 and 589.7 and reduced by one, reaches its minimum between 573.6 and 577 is 573.739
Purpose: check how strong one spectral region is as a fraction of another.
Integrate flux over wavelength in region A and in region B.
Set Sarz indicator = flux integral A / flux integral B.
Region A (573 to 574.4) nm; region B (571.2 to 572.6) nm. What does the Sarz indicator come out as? 0.98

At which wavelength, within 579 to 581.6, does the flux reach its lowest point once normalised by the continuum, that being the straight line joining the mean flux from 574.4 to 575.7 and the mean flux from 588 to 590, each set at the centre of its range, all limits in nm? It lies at 580.649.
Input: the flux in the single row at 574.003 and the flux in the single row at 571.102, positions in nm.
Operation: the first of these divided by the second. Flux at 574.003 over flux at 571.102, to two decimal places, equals 1.08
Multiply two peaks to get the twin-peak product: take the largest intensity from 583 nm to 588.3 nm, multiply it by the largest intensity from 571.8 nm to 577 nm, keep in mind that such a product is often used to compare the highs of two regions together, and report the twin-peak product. 252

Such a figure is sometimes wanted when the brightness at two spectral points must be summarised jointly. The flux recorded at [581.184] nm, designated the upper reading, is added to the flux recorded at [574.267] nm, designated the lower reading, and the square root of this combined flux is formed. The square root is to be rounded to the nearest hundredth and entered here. 5.48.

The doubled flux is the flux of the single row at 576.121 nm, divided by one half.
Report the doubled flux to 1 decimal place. 29.6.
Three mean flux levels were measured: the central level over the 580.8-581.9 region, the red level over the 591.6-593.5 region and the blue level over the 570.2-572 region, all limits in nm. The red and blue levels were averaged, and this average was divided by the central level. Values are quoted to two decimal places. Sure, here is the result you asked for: 0.97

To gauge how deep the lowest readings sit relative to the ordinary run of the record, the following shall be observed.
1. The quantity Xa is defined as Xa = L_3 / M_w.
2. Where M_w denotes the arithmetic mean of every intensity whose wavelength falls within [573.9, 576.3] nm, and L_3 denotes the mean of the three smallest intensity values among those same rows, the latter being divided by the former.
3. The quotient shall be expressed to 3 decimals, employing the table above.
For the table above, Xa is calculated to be 0.991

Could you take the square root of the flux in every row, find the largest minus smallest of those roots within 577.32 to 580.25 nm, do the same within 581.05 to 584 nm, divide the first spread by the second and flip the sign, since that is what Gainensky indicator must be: -1.4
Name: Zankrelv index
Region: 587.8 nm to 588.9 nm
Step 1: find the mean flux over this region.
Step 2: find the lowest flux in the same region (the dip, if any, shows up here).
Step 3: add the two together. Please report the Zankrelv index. 26.8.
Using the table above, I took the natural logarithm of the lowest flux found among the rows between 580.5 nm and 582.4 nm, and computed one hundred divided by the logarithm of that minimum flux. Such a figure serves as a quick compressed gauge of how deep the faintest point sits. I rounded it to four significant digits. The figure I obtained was 37.19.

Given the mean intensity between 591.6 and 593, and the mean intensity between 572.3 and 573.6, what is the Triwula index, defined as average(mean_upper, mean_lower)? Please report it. 15.4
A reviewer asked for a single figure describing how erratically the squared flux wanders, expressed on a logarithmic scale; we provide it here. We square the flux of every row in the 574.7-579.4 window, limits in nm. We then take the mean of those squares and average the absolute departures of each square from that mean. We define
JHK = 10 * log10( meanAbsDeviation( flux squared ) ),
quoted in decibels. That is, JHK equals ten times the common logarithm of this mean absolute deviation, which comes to 11.3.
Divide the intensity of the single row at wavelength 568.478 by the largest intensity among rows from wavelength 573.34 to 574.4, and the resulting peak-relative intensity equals 0.93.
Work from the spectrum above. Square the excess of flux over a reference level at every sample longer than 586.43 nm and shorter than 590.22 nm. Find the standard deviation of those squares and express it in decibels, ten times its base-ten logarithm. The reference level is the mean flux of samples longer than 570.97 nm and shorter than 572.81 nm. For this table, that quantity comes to 7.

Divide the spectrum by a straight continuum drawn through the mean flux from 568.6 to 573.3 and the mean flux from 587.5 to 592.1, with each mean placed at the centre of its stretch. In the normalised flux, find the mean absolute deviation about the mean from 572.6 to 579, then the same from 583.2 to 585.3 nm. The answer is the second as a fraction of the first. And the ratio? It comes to 0.87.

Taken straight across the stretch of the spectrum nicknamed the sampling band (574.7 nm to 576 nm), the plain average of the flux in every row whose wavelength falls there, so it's 15.0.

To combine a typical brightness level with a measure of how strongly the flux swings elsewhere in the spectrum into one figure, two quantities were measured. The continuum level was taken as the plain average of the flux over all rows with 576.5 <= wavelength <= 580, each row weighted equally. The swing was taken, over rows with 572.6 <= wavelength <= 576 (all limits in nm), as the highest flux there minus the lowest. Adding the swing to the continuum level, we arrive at 15.6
